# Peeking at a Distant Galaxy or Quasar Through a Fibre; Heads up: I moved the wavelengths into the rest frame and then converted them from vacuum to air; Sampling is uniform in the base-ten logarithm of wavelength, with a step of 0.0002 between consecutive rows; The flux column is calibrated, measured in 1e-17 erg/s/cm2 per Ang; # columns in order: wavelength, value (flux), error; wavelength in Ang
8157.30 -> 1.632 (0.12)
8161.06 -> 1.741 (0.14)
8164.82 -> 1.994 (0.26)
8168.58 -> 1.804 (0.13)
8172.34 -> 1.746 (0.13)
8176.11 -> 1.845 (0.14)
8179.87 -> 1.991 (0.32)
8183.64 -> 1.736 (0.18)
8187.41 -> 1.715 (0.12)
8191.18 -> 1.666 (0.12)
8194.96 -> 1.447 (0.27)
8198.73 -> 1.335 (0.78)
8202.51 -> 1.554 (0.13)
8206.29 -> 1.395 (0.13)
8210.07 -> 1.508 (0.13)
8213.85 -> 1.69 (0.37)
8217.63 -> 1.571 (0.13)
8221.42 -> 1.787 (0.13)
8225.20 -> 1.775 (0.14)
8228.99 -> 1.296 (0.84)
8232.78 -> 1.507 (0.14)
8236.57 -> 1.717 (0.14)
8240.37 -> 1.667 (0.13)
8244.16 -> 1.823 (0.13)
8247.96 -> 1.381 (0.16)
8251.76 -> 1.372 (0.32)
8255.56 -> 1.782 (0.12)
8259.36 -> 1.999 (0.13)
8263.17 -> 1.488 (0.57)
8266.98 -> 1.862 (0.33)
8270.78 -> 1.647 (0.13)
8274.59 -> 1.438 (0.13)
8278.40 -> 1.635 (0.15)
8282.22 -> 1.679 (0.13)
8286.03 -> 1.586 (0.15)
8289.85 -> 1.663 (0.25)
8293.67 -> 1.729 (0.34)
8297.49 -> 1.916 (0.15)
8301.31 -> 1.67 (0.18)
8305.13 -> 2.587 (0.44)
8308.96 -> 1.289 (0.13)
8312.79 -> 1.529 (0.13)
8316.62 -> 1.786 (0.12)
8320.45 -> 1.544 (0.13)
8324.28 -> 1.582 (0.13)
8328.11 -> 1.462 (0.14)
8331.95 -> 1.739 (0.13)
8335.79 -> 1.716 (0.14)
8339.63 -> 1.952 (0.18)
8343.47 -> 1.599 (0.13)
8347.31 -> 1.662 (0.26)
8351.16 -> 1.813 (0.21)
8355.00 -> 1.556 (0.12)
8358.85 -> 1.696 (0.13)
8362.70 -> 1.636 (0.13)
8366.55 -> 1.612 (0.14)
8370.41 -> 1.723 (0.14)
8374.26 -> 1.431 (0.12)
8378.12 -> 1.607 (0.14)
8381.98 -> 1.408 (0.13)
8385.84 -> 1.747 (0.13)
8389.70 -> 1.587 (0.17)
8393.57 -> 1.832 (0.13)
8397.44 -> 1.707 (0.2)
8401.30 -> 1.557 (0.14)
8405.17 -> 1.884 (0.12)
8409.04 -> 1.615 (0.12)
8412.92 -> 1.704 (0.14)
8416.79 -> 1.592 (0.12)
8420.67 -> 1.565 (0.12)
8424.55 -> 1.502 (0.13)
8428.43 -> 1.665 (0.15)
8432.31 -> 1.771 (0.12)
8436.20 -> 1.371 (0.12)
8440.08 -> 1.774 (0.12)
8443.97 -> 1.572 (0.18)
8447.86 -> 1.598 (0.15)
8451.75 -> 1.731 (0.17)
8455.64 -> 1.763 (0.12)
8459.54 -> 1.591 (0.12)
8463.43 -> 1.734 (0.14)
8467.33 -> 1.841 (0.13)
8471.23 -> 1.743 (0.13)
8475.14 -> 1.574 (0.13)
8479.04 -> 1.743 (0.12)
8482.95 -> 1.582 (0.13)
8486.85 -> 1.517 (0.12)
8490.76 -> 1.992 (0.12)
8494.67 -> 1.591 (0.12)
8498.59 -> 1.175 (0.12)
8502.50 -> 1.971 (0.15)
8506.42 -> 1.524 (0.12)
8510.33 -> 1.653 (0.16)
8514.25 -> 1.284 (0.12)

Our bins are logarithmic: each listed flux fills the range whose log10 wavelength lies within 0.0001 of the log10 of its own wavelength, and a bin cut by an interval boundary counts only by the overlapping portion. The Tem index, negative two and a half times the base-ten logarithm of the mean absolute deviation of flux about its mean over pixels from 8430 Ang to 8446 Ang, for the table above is 2.1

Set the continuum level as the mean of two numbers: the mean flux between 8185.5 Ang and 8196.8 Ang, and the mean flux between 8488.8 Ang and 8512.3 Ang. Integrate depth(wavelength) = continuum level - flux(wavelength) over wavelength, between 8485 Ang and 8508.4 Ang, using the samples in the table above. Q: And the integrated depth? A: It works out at 0.0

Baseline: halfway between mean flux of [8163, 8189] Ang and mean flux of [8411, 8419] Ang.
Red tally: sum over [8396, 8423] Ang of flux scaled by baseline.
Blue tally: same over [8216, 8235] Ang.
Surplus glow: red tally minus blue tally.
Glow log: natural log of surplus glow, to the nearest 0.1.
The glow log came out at 0.8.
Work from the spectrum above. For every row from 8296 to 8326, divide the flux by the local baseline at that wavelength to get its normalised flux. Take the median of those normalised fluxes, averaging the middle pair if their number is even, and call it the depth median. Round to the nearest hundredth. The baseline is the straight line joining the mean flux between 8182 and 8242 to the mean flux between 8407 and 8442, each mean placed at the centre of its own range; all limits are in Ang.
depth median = 1.02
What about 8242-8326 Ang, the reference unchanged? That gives 1.04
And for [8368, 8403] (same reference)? 1.00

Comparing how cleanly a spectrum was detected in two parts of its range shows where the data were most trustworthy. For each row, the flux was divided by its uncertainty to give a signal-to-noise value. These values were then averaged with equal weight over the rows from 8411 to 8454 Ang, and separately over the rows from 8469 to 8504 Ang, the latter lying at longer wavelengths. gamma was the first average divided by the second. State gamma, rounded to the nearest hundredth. 0.92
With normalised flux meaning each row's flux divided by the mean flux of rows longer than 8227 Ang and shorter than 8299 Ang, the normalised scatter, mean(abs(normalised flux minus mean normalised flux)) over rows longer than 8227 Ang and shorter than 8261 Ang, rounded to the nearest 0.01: 0.12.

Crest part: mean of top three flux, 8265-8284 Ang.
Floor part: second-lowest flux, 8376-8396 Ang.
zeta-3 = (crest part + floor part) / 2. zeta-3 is 1.66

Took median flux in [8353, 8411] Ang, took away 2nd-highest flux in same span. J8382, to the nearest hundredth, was -0.22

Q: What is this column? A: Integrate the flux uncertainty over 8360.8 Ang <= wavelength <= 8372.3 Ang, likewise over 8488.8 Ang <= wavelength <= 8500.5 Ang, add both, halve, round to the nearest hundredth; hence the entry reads 1.49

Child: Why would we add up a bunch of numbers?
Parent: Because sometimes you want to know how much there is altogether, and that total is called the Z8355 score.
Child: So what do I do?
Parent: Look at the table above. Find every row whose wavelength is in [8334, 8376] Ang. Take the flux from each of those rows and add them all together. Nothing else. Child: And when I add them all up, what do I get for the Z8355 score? 18.4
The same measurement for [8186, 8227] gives 17.4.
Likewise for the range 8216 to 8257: 17.7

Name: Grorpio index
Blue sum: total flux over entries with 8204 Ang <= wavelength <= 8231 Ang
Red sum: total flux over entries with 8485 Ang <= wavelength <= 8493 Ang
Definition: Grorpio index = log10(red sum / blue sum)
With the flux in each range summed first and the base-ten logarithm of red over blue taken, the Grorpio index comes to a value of -0.50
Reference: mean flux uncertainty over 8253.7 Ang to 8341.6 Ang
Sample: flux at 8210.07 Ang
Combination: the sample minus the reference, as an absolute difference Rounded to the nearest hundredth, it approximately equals 1.32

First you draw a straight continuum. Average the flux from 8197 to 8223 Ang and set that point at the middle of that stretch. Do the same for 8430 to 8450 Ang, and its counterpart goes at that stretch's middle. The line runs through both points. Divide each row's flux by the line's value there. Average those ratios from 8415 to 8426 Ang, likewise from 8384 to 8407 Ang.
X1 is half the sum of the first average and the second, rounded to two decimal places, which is 1.02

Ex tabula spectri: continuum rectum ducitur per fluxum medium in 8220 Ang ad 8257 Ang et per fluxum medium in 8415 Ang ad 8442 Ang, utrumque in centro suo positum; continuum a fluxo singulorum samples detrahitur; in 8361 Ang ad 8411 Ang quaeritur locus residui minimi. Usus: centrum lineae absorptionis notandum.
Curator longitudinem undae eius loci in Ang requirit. 8381.98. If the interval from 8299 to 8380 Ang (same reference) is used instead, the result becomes 8308.96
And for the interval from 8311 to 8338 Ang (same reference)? 8328.11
